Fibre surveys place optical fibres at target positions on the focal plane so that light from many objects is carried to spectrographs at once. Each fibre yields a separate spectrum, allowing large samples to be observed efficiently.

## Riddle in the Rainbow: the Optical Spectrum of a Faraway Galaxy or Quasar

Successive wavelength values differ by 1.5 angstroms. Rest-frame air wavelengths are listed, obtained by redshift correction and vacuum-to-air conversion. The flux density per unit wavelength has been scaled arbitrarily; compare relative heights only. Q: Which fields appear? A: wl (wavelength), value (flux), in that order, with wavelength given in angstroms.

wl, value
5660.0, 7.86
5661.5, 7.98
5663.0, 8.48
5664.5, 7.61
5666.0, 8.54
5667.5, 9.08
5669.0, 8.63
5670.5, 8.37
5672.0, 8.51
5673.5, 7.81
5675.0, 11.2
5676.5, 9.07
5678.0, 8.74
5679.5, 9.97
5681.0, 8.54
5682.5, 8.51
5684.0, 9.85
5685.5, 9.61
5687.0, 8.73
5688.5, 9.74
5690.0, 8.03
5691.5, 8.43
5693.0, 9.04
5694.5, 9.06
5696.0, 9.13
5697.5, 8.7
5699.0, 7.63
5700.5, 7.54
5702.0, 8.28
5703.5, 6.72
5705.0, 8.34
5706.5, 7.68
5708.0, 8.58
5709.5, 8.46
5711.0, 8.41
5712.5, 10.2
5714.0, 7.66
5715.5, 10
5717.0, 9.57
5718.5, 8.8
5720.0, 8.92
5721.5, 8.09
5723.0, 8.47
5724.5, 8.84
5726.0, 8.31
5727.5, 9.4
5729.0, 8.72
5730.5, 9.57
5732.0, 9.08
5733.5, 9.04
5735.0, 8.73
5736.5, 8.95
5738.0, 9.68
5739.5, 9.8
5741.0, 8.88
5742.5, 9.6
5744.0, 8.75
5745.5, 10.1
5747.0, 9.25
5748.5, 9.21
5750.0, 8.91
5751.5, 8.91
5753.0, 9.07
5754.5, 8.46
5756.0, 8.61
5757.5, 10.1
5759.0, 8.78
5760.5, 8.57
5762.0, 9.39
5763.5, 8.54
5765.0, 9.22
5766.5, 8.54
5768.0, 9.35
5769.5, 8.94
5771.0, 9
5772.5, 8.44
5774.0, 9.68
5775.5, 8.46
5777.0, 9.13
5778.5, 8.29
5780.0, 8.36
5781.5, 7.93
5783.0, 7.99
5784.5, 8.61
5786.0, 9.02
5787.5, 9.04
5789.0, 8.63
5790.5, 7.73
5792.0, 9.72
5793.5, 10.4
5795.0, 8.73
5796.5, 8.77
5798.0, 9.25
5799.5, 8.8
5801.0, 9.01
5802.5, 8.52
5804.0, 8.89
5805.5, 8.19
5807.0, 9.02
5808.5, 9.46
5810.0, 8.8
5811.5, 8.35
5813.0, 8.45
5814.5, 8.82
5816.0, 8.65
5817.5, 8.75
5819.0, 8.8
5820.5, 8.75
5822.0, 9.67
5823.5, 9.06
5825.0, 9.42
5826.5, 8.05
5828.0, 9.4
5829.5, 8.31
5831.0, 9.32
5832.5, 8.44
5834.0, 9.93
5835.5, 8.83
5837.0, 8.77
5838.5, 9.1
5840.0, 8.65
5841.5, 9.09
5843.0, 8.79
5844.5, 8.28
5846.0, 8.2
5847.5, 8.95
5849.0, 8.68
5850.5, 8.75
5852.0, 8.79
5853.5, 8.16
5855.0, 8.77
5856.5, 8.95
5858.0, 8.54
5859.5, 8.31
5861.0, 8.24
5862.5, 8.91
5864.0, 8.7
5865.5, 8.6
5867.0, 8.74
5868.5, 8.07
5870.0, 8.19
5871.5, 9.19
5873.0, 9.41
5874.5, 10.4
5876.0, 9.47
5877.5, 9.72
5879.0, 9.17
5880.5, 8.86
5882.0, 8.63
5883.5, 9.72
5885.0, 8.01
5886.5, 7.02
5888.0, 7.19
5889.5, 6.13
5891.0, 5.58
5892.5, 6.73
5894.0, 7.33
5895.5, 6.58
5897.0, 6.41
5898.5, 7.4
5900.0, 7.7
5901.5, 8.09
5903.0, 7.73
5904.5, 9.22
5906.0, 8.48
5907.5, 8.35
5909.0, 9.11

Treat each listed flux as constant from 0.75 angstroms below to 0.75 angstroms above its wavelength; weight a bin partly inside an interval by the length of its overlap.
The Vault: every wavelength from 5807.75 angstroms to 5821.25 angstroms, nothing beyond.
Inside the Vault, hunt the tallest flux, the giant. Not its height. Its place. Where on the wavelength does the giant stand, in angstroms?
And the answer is 5808.5 angstroms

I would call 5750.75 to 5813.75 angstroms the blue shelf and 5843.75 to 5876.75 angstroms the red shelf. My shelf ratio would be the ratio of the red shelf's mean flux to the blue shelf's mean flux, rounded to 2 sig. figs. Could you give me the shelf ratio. 0.99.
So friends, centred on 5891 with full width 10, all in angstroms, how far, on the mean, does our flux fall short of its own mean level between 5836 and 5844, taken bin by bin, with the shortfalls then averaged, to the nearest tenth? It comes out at 2.2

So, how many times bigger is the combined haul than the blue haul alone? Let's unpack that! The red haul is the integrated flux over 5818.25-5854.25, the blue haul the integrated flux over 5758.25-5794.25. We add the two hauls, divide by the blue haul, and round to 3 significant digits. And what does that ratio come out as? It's 2.00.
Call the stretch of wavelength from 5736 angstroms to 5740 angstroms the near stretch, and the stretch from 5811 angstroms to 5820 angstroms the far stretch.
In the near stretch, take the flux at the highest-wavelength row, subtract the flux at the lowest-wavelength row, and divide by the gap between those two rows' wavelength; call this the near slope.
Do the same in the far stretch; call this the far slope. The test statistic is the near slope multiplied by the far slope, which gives 0.017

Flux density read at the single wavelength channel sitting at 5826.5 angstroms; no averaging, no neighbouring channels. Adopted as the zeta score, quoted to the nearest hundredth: 8.05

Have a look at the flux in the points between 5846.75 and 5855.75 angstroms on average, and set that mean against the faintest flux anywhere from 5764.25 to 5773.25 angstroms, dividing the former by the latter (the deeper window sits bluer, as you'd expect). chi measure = 1.03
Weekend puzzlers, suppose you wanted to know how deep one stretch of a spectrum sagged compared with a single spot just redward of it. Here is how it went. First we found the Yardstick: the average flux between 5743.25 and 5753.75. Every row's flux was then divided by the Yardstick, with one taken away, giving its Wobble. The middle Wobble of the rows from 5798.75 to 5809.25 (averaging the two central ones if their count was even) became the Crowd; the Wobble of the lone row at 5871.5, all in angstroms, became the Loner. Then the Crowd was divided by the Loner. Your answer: -15.2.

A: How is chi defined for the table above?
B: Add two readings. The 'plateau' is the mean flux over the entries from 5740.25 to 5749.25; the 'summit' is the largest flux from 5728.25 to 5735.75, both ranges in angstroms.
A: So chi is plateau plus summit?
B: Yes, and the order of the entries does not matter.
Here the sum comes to 18.9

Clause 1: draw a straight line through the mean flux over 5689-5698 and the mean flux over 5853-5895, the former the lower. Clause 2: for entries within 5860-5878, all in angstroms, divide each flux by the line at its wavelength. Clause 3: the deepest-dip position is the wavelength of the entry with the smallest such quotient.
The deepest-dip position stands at 5868.5 angstroms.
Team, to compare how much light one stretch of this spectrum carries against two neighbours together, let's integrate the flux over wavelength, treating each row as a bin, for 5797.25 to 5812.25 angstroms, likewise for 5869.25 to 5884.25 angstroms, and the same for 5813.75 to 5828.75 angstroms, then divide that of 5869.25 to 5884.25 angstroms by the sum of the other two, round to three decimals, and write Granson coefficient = 0.522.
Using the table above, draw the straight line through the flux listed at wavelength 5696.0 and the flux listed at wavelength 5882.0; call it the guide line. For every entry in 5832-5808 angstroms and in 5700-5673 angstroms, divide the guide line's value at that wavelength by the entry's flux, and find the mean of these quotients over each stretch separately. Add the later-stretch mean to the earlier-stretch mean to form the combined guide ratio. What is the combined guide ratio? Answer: 2.02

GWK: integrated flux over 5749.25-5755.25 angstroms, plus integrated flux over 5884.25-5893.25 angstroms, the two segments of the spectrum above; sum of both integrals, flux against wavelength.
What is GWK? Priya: 114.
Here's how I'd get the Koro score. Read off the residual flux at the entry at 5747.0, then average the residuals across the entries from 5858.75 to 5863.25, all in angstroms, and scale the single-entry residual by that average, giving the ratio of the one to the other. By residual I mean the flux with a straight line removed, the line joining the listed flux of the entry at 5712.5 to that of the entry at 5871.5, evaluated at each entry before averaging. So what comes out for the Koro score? 0.9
